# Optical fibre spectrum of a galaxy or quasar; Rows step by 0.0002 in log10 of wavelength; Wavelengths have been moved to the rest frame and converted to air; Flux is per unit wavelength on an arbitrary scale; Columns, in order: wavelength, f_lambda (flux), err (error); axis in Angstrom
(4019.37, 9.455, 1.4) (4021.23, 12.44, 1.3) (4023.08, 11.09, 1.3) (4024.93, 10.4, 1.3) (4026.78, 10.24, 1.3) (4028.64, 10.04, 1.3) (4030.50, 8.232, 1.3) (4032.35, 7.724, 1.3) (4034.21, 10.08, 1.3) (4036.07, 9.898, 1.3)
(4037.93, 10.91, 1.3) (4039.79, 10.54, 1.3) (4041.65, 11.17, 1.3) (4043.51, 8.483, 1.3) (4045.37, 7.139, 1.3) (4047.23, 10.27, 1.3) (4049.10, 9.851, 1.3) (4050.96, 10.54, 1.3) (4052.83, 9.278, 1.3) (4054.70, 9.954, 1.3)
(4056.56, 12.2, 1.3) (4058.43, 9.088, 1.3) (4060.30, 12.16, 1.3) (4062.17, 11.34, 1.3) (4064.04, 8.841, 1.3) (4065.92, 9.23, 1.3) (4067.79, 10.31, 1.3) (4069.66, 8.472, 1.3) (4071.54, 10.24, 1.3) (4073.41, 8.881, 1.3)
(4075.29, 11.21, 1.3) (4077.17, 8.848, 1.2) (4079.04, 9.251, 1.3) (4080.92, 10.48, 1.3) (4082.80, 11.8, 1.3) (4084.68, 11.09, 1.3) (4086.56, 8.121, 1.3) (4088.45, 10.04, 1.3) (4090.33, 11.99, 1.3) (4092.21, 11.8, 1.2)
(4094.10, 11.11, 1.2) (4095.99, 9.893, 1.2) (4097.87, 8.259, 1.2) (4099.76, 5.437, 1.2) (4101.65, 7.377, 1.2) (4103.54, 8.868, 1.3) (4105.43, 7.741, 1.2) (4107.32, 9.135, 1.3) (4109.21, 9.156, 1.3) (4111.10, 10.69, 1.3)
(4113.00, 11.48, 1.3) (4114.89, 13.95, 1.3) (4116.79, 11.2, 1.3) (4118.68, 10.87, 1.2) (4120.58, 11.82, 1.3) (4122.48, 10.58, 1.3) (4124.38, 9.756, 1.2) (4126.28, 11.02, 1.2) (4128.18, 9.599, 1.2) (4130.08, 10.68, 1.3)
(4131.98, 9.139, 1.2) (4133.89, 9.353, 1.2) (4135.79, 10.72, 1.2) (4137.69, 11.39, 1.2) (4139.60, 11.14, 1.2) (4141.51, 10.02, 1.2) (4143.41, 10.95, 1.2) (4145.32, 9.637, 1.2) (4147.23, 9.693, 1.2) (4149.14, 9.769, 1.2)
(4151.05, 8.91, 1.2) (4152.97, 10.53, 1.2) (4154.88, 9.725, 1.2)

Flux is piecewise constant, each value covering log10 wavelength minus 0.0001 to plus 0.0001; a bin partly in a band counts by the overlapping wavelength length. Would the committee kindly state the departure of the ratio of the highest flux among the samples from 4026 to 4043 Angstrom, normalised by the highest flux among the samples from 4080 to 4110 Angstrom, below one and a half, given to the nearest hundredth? 0.57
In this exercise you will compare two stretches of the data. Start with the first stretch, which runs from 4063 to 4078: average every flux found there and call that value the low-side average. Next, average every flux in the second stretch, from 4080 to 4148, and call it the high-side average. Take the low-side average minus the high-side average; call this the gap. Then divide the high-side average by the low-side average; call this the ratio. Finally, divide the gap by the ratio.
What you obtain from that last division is -0.6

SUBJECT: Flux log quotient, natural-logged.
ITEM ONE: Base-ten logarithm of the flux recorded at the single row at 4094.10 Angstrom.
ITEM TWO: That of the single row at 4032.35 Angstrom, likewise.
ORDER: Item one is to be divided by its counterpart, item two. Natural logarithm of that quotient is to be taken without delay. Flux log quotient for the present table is 0.16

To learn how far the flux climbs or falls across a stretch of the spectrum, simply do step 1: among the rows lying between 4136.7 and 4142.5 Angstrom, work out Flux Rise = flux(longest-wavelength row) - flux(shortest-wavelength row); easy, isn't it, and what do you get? -1.4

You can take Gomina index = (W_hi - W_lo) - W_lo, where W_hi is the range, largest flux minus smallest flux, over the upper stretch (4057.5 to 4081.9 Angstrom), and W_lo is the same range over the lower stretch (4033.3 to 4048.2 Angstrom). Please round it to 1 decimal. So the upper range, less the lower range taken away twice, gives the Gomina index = -4.4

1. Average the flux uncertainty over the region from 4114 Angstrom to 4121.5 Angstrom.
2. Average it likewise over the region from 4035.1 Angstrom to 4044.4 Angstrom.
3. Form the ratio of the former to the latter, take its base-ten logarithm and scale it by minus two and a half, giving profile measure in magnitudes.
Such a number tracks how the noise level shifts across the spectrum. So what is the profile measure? 0.02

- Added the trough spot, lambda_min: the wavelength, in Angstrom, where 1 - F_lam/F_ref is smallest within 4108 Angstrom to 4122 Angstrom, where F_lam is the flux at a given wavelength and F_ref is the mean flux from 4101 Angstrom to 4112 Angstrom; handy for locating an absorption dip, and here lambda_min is 4114.89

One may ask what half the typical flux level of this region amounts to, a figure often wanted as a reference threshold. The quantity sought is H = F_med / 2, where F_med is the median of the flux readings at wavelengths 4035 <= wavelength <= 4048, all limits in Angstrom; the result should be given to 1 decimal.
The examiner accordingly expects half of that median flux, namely 5.1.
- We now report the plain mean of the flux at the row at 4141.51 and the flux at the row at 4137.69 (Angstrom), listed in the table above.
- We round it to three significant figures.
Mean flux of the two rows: 10.7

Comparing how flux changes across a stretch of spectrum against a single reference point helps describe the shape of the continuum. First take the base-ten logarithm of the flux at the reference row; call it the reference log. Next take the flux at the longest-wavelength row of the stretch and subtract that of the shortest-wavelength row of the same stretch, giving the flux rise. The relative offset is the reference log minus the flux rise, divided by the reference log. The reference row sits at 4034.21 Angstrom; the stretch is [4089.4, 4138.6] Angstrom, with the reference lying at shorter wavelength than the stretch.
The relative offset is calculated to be 1.6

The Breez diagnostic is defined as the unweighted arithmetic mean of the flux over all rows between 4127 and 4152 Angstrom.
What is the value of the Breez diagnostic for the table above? 10.1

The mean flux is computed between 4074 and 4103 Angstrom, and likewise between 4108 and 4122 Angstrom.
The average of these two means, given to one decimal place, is 10.5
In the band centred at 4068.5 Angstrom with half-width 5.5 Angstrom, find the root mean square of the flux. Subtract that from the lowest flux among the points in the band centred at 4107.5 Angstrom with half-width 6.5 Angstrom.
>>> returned -2.0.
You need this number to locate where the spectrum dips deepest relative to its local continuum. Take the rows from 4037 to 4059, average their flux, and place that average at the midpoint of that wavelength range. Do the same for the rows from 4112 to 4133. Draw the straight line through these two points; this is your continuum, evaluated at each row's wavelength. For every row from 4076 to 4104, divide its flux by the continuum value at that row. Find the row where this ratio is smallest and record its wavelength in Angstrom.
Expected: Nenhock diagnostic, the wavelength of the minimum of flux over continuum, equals 4099.76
